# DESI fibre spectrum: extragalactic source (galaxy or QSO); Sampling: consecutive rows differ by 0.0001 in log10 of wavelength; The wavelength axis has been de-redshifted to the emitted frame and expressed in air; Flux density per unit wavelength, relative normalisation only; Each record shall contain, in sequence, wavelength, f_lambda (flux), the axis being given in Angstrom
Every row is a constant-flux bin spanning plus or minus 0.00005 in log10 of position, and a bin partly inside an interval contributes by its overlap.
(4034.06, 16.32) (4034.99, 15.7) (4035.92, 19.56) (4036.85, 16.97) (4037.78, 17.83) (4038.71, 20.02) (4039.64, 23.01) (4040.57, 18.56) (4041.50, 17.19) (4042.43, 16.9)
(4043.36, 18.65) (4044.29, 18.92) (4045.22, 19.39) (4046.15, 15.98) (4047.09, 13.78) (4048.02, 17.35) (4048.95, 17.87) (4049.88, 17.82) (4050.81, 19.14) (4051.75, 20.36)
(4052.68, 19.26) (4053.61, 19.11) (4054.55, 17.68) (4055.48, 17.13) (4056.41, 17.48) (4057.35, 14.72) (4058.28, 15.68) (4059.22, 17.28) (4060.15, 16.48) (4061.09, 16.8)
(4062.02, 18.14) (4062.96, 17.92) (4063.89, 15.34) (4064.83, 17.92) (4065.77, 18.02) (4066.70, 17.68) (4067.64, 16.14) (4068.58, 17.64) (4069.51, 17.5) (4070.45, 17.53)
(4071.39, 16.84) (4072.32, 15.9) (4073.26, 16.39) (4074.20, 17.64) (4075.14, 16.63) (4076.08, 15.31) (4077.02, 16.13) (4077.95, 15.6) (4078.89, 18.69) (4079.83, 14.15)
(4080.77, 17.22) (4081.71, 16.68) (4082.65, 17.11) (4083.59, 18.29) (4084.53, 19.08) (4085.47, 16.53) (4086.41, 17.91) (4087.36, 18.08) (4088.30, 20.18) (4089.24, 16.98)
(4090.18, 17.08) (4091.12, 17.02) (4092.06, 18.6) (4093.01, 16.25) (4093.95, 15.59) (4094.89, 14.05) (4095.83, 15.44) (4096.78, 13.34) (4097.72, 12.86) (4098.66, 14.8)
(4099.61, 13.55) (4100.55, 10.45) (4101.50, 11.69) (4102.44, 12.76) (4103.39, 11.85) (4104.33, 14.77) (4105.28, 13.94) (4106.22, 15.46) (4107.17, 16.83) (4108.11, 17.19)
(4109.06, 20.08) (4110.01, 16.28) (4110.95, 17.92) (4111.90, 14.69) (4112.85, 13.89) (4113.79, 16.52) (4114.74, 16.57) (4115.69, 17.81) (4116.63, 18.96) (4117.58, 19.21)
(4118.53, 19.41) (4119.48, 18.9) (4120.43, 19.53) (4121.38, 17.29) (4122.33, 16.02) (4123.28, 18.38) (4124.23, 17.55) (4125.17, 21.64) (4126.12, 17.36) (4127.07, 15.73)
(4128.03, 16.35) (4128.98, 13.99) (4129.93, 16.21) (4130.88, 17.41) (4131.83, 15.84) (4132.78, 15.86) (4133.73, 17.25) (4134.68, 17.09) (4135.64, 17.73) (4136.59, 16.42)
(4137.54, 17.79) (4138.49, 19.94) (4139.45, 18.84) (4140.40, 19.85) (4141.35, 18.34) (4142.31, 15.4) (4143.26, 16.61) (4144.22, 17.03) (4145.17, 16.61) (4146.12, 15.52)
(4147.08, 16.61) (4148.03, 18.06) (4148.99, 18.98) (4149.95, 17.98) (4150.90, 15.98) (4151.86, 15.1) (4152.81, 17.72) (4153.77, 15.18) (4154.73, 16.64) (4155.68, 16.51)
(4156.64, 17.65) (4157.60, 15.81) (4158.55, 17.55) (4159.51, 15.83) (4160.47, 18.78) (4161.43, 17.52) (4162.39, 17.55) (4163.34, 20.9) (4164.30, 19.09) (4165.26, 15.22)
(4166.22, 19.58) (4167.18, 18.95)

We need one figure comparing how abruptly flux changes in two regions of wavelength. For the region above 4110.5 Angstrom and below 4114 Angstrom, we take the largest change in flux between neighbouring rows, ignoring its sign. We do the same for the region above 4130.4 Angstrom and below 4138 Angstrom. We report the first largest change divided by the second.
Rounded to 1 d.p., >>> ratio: 2.1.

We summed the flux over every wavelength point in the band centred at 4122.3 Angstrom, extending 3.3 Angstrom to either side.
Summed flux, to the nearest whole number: 129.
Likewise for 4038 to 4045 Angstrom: 133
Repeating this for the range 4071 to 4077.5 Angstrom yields 115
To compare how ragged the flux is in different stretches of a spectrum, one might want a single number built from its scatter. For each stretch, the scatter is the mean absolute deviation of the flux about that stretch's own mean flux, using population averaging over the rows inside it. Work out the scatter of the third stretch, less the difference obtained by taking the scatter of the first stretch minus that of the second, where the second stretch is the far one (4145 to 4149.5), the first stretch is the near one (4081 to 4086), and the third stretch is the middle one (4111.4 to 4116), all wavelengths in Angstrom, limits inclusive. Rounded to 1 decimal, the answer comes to 1.5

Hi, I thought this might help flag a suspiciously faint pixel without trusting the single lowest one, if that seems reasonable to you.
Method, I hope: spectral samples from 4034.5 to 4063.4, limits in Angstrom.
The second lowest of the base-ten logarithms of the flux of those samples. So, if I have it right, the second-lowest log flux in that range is 1.17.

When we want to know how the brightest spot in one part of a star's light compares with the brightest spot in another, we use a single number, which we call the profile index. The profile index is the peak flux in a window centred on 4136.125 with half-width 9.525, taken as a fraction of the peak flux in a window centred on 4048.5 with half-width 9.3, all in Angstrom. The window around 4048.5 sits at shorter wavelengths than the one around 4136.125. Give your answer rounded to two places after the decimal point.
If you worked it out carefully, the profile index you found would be 0.87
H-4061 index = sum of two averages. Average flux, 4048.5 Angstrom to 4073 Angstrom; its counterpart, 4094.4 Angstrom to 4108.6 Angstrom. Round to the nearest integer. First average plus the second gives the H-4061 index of 31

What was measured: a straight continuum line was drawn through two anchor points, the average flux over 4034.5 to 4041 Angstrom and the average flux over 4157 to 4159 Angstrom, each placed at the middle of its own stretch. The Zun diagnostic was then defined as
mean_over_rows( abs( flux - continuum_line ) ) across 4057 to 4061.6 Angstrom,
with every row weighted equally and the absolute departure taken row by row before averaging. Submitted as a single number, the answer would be 2.2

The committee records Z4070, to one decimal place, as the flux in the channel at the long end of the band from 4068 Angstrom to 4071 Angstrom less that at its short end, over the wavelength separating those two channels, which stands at -0.1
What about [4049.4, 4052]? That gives 1.4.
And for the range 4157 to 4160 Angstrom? 0.0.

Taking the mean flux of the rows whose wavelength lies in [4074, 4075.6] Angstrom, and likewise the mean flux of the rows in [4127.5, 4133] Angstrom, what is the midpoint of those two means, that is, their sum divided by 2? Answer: 16.5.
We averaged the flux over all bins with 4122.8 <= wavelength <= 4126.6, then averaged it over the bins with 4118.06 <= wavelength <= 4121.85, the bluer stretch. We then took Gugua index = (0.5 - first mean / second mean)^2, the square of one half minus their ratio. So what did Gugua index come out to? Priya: 0.25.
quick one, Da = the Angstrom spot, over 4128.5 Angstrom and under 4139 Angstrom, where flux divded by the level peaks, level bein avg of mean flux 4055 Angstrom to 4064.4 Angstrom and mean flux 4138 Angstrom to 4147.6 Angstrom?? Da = 4138.49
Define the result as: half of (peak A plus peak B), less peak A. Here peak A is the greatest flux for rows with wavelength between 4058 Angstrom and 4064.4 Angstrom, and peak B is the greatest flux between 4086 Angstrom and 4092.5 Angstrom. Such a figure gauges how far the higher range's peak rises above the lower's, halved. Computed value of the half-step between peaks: 1.0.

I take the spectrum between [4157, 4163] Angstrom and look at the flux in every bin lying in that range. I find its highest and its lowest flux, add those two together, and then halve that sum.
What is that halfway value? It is 17.3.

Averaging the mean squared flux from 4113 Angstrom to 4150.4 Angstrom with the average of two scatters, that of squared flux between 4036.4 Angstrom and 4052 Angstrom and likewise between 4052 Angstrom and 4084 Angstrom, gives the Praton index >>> 182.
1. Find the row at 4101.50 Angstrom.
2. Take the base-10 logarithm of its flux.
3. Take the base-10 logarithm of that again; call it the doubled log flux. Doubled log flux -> 0.028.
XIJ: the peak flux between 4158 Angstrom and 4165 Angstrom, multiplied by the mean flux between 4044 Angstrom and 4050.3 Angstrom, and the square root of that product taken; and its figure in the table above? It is 19.0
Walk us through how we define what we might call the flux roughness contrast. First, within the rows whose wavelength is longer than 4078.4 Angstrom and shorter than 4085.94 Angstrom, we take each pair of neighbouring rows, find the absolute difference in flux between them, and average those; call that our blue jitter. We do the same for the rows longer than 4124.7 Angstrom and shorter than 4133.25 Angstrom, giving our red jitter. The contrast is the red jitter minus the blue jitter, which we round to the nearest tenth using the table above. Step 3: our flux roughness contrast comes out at -0.1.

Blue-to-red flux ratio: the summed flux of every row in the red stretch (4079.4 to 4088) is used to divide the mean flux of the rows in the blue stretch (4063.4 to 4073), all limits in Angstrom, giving 0.11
